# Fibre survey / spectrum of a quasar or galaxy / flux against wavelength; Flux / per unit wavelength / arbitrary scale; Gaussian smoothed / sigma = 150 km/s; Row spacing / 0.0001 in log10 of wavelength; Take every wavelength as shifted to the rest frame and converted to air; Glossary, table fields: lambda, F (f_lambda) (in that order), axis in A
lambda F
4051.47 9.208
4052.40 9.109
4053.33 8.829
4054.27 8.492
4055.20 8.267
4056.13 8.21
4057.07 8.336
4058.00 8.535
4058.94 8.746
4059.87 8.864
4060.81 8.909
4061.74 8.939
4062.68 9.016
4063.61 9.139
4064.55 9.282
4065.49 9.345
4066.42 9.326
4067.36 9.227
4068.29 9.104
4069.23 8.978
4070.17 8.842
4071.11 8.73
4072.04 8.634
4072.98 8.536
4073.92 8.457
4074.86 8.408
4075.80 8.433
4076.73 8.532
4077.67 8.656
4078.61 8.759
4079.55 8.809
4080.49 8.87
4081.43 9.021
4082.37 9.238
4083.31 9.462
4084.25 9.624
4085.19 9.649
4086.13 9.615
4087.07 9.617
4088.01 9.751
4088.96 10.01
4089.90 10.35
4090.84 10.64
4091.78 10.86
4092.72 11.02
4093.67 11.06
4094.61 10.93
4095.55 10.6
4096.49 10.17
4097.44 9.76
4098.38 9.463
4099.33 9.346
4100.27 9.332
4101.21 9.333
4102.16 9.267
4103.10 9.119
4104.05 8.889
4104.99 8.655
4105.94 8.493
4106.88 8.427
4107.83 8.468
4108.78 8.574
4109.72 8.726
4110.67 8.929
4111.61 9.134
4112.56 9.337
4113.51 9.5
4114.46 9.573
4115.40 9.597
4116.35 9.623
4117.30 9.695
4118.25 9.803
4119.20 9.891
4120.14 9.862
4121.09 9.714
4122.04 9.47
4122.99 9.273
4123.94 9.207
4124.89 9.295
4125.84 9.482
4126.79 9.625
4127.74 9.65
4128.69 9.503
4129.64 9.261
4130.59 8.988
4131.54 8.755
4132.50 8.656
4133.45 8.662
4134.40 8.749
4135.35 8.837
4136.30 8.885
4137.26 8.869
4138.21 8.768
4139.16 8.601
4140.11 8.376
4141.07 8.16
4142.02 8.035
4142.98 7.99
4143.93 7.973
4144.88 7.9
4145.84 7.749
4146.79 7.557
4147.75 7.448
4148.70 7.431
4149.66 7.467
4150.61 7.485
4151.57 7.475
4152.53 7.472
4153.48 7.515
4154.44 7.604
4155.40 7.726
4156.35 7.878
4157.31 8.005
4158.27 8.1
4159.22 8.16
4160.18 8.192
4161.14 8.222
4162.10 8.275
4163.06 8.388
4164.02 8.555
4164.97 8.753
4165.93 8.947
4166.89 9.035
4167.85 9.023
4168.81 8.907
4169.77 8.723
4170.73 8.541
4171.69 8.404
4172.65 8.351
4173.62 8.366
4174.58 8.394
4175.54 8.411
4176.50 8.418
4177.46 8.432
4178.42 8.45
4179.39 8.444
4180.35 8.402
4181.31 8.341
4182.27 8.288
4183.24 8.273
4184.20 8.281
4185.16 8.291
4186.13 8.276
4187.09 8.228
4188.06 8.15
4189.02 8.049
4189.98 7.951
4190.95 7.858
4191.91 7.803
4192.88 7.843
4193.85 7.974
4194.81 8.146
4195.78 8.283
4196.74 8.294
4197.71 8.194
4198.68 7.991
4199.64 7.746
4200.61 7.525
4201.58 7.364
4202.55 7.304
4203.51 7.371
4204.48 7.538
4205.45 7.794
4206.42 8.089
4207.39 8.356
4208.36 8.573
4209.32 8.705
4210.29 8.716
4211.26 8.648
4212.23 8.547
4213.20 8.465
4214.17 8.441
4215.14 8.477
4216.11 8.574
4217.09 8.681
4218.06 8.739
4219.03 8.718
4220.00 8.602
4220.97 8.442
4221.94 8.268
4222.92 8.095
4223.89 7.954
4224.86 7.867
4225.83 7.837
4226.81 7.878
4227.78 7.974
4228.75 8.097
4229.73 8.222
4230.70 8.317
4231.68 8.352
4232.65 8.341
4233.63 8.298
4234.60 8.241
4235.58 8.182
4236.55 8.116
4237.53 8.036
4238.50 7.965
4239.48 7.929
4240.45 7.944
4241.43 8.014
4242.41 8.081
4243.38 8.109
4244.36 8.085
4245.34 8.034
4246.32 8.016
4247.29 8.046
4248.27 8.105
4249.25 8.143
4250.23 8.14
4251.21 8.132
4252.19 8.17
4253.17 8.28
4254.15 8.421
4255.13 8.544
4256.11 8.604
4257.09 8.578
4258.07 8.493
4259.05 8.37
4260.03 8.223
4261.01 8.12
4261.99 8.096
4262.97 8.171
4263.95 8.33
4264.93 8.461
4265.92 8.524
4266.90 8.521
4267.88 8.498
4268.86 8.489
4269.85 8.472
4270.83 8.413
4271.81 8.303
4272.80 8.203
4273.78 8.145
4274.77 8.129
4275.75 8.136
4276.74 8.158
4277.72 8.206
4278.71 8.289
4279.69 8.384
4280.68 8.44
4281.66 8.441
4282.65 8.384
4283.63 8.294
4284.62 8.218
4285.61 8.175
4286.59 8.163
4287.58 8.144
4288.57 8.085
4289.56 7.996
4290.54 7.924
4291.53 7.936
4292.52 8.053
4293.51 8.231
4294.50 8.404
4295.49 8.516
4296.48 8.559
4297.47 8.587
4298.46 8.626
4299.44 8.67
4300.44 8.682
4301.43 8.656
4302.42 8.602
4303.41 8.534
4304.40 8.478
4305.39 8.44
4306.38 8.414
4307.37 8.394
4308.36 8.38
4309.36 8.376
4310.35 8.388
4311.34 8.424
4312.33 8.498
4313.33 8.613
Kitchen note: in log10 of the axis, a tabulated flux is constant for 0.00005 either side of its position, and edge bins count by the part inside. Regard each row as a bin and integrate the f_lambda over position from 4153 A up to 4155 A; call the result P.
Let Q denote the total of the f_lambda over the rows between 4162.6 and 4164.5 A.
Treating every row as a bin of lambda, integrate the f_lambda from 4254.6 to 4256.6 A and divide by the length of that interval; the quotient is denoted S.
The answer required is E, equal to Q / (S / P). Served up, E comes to 29.9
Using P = 15.1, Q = 16.9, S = 8.6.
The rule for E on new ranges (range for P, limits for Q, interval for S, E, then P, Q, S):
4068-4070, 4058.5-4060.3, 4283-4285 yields 38.2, 18.0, 17.6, 8.3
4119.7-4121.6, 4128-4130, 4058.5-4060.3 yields 39.5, 18.6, 18.8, 8.8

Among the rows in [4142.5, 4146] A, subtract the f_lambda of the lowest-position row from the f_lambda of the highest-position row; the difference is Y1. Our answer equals -0.2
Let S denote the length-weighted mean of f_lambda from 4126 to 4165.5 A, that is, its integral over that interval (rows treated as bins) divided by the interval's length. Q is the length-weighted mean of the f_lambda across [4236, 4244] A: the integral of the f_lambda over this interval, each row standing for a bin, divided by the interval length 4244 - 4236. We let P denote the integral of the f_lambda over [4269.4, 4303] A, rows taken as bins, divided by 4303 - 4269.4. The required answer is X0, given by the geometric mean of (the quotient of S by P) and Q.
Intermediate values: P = 8.31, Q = 8.0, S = 8.3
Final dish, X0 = 2.83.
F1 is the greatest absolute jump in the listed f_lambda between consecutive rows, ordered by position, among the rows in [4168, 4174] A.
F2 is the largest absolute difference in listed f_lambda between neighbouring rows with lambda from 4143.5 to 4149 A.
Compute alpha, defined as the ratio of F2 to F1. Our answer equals 1.0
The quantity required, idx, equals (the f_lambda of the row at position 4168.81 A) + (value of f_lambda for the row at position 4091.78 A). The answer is 19.8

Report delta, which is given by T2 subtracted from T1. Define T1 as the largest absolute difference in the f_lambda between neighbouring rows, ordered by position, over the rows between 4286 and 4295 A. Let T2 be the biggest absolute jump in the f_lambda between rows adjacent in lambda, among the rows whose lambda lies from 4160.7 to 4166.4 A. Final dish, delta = -0.02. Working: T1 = 0.18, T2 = 0.20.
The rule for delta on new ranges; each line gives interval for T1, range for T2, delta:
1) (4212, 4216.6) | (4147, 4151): 0.06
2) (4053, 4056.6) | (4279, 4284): 0.25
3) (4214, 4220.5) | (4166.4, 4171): -0.07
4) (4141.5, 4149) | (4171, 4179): 0.14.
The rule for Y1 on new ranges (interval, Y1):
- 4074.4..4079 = 0.4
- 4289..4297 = 0.6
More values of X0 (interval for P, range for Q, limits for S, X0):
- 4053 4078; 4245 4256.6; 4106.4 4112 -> 2.86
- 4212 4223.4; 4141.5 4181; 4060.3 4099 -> 3.01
